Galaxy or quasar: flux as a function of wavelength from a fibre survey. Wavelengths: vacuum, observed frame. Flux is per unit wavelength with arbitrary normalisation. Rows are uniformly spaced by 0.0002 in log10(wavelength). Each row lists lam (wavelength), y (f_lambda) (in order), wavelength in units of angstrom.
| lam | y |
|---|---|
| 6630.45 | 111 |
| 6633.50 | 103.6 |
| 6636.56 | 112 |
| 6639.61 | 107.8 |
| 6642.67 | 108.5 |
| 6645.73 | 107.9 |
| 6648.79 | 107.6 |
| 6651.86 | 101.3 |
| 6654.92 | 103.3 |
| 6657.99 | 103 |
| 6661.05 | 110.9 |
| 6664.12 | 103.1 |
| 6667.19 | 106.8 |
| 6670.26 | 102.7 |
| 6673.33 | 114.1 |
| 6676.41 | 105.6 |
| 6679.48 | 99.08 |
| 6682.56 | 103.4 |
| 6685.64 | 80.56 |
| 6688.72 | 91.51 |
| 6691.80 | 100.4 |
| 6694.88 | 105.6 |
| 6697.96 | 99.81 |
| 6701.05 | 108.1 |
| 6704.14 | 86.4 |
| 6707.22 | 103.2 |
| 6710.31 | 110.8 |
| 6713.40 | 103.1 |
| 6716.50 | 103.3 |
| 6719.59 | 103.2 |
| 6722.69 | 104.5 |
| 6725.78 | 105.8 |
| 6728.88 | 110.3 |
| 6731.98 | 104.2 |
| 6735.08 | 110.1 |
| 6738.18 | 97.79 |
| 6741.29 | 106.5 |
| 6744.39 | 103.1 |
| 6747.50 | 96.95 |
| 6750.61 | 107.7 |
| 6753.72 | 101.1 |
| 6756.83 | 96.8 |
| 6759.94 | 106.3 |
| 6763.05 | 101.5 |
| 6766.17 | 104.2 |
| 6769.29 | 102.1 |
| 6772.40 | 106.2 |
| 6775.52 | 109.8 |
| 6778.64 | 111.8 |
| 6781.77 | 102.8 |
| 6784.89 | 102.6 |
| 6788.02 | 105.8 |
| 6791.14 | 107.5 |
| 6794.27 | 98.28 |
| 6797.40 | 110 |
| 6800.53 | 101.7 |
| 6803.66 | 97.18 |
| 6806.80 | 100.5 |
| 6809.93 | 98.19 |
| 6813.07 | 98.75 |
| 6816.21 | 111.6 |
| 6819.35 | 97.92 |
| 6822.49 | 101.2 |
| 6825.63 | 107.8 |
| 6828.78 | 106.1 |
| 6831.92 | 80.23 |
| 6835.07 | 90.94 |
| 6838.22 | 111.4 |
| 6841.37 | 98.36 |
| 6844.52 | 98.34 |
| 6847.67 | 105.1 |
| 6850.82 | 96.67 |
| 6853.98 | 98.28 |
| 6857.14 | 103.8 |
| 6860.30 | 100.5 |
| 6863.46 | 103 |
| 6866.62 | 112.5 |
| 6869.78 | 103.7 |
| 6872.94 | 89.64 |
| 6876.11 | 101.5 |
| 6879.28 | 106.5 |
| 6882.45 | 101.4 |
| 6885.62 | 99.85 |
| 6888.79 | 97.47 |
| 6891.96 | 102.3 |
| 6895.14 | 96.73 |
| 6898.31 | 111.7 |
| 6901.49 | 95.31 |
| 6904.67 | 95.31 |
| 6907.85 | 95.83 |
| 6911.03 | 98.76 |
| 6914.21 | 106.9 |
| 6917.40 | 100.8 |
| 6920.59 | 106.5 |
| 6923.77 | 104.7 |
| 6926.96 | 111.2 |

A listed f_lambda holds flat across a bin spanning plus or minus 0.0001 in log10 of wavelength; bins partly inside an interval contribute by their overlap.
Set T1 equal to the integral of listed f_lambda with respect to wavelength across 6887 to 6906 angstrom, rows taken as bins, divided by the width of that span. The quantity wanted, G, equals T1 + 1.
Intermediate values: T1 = 100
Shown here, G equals 100.9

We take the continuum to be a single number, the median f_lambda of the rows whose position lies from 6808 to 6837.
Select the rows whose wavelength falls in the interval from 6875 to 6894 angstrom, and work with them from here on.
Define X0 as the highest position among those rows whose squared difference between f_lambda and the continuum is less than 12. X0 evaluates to 6888.79 angstrom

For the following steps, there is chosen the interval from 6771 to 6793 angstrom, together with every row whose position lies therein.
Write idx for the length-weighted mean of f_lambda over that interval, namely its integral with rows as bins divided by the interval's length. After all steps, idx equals 107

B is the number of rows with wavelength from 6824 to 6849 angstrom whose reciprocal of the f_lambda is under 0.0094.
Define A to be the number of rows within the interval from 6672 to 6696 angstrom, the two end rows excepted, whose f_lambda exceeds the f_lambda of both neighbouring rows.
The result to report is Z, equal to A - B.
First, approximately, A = 1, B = 2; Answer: -1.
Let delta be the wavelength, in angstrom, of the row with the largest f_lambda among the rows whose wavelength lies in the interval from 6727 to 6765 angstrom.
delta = 6728.88 angstrom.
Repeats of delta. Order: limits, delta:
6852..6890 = 6866.62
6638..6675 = 6673.33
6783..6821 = 6816.21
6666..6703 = 6673.33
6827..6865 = 6838.22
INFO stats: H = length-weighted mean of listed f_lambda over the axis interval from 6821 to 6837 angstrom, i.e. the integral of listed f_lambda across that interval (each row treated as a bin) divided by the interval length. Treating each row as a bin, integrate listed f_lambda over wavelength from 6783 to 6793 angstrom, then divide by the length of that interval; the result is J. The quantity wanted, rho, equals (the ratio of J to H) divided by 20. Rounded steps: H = 98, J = 105.1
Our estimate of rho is 0.054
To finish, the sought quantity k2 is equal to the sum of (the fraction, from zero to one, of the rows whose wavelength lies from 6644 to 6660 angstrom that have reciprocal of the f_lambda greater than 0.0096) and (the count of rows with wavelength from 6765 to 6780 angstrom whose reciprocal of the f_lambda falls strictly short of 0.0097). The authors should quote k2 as 4.6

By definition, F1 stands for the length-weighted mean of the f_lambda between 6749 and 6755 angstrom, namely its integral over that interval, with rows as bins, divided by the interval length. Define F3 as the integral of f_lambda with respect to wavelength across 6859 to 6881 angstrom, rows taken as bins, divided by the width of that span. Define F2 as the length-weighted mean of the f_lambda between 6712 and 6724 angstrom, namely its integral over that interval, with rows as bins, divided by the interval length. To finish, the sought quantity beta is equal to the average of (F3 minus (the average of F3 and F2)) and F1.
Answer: 52.0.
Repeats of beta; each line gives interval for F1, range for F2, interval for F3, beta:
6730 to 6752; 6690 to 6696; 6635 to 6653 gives 53.2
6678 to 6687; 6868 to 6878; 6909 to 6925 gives 48.4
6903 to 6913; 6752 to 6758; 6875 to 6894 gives 49.0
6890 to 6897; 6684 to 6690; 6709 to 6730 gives 54.9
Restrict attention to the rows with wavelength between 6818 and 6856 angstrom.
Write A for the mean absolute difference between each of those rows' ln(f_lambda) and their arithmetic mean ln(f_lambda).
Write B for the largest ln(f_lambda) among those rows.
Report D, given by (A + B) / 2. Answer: 2.39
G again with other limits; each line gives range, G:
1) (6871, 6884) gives 100.8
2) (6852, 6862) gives 101.6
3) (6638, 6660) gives 106.8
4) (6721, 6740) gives 106.4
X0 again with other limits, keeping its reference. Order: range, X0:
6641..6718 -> 6697.96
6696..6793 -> 6769.29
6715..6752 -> 6747.50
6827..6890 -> 6888.79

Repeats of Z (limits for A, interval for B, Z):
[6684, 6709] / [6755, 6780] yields 0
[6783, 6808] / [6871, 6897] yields 1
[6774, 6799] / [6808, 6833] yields 0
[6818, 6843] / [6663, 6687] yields 0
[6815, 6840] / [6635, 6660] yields -4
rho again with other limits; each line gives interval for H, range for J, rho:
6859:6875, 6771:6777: 0.053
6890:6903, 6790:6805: 0.051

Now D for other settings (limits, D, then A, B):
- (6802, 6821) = 2.37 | 0.035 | 4.71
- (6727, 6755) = 2.37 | 0.038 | 4.70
